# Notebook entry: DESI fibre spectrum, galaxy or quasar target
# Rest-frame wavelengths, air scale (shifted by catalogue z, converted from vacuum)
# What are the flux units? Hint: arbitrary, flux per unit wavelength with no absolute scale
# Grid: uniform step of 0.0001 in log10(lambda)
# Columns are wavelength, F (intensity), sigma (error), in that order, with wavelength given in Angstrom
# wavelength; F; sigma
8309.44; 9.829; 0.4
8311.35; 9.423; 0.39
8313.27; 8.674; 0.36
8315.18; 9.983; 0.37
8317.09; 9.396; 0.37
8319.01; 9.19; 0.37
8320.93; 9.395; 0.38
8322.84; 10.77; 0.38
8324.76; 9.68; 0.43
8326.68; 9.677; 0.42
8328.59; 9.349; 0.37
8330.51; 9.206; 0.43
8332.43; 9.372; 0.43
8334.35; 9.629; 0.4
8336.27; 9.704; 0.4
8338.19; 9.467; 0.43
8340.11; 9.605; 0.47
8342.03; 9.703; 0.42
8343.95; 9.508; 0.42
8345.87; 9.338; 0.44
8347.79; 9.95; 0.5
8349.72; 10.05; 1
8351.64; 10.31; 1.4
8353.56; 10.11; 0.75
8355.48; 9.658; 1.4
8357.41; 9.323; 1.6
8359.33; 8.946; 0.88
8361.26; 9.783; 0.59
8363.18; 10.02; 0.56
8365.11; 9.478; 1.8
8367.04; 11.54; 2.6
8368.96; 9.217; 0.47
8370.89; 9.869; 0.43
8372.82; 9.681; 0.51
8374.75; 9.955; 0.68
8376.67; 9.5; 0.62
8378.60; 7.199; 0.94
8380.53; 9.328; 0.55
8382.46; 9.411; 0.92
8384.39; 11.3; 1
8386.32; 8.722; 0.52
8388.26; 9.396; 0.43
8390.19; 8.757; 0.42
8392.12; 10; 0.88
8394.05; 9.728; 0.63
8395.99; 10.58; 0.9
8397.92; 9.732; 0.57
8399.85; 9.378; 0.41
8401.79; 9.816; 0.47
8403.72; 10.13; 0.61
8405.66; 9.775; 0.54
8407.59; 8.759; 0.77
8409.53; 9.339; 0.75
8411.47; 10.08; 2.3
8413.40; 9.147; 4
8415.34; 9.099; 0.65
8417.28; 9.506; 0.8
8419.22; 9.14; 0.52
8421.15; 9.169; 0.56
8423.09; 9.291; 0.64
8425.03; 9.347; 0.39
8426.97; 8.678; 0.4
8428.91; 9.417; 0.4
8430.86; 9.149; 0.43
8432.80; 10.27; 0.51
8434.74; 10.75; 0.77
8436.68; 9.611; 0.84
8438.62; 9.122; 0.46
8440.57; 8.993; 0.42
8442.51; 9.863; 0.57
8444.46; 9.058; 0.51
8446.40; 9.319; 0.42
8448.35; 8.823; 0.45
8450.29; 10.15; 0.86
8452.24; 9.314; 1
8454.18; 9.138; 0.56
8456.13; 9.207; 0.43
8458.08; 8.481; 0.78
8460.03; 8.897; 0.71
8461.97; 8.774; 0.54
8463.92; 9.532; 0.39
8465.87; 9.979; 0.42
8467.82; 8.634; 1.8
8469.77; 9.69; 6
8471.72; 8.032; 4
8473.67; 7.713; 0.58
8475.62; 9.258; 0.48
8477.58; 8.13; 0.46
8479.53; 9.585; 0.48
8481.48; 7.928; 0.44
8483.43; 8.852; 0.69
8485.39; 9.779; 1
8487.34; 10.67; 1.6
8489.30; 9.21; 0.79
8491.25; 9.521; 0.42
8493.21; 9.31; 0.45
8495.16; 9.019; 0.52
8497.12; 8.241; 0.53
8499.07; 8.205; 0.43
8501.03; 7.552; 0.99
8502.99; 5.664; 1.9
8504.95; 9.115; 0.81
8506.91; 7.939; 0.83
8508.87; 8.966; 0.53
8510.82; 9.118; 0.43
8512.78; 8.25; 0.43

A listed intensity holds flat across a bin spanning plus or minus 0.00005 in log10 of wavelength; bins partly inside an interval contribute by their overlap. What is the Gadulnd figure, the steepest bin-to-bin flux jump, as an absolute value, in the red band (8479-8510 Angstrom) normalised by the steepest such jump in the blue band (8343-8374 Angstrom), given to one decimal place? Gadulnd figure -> 1.5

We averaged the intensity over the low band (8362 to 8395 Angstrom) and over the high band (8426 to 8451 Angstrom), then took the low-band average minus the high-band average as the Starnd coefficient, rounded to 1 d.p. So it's 0.1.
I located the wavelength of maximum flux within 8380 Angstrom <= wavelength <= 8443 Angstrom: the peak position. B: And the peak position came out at 8384.39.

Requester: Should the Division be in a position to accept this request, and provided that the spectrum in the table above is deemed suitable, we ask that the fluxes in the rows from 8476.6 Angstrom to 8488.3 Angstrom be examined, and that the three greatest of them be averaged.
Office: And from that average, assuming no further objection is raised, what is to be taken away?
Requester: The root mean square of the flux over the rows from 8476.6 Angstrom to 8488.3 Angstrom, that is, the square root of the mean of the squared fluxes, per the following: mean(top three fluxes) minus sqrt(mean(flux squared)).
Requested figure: 0.80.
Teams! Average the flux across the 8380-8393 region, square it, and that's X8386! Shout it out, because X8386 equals 91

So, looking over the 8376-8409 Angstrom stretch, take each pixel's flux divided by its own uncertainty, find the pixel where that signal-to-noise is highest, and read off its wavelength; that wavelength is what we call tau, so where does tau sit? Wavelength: 8399.85 Angstrom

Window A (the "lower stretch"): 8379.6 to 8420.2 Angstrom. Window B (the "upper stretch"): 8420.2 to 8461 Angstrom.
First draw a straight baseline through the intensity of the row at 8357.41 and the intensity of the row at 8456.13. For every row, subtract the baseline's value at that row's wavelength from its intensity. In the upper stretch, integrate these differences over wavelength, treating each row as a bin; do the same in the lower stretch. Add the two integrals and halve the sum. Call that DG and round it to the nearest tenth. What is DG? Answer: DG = 8.4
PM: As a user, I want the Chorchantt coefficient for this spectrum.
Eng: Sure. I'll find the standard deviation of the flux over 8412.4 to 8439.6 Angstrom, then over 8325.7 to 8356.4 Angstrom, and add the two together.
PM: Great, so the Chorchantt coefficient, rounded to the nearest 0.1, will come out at 0.8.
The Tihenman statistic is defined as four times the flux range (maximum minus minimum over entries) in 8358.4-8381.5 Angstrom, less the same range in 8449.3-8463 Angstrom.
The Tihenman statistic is 15.7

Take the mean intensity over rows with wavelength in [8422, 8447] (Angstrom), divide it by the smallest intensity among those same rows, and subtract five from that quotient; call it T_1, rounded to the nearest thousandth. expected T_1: -3.911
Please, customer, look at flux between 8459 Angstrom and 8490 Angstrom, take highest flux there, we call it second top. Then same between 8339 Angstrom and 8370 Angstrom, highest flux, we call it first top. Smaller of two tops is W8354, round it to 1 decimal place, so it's 10.7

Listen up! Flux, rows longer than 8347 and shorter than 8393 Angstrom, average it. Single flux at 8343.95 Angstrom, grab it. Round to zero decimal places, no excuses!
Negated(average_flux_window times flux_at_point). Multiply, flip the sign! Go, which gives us -92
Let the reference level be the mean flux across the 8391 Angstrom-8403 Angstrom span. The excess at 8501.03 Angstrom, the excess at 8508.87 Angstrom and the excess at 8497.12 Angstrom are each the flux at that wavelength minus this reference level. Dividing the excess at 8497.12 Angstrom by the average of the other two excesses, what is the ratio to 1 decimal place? 1.0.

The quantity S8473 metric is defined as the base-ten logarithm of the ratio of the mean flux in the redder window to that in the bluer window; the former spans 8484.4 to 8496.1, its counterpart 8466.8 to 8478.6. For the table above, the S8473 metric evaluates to 0.048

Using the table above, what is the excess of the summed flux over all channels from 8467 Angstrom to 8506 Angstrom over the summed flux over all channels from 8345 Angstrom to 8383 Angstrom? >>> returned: -19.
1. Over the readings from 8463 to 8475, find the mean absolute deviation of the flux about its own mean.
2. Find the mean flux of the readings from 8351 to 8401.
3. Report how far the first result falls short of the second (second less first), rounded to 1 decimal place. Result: 8.8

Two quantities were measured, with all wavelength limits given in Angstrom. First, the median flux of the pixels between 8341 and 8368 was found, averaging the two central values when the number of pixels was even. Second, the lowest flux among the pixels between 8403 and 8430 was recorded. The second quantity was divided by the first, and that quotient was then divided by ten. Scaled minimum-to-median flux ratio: 0.089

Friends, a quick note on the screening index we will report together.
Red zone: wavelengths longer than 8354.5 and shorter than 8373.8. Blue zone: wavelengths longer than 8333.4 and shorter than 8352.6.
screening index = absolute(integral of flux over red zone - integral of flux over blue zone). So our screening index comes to 1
